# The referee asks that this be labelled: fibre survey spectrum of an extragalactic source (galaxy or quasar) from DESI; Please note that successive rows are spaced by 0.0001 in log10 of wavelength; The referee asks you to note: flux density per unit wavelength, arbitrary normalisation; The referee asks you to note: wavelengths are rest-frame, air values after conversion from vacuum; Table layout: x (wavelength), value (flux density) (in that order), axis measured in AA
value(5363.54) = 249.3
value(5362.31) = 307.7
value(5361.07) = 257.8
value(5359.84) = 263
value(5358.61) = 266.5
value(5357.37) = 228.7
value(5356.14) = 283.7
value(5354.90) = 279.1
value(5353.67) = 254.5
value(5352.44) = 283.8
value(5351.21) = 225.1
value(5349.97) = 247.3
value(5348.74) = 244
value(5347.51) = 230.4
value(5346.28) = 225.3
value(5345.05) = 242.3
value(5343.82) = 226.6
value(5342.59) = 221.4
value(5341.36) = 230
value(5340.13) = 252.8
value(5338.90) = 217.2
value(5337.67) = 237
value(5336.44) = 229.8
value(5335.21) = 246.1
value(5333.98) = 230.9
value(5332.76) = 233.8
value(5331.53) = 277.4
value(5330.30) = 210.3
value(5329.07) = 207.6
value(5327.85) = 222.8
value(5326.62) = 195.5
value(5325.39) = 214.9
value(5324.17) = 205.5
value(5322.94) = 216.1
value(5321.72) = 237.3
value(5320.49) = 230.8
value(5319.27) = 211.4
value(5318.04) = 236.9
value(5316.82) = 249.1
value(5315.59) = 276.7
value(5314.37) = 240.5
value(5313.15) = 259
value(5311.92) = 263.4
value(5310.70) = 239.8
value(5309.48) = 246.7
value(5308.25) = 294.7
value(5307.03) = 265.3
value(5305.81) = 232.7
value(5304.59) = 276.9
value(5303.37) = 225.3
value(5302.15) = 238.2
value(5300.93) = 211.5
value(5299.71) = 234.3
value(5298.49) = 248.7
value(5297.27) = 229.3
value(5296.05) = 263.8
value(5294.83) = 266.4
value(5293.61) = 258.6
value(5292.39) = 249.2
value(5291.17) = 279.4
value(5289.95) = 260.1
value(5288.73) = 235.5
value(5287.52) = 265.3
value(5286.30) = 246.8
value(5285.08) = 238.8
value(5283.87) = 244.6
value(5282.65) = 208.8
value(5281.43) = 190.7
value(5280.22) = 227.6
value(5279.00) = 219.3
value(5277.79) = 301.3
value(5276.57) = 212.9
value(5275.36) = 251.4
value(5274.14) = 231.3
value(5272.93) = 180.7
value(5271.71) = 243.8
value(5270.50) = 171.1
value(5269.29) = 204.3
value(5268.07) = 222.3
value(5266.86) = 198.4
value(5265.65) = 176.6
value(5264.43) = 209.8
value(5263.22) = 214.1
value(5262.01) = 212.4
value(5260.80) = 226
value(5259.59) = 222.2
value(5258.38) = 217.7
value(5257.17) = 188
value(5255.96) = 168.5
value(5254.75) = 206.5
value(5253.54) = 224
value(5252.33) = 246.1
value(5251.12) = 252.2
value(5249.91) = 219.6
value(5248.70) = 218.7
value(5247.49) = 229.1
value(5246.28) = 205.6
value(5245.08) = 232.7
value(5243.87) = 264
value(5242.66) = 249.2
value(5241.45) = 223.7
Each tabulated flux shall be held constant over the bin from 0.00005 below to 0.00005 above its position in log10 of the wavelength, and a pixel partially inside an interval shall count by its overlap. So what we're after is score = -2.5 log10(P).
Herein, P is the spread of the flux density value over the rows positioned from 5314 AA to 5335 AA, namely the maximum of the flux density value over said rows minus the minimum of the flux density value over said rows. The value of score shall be -4.78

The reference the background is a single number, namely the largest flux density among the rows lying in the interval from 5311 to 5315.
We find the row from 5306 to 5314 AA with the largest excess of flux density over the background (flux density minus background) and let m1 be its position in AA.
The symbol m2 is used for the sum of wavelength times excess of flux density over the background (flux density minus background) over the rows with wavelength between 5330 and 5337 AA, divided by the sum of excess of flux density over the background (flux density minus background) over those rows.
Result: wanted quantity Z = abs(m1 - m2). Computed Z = 25.1 AA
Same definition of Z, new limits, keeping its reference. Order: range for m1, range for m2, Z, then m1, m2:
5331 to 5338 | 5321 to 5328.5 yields 6.5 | 5331.53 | 5325.0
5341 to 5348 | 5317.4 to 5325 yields 23.6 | 5345.05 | 5321.4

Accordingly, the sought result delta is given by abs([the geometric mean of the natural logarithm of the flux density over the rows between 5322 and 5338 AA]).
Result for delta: 5.41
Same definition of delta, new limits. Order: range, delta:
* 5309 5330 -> 5.44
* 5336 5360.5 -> 5.49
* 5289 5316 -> 5.53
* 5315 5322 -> 5.48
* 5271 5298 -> 5.48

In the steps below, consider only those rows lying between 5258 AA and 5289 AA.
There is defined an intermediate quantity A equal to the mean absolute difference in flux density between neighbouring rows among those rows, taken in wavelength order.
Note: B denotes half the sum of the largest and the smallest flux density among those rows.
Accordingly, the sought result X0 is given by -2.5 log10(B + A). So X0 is -6.06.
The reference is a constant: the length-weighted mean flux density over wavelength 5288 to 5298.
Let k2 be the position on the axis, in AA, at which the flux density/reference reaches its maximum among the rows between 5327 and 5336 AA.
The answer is 5331.53 AA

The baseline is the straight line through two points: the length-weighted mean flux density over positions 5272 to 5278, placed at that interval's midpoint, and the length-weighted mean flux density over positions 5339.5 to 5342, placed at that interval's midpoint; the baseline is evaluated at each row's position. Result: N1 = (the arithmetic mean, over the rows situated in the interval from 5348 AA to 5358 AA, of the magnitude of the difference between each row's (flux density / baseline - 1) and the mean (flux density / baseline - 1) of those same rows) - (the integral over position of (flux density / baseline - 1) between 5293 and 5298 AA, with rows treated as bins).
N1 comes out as -0.35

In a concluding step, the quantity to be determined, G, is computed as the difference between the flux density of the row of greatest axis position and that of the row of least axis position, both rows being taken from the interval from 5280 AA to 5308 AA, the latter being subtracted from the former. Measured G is 38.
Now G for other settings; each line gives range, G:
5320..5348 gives 0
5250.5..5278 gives 49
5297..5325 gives -24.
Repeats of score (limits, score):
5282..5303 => -4.62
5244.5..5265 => -4.81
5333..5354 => -4.56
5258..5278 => -5.29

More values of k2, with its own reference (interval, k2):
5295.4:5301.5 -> 5296.05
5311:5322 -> 5315.59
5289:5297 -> 5291.17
